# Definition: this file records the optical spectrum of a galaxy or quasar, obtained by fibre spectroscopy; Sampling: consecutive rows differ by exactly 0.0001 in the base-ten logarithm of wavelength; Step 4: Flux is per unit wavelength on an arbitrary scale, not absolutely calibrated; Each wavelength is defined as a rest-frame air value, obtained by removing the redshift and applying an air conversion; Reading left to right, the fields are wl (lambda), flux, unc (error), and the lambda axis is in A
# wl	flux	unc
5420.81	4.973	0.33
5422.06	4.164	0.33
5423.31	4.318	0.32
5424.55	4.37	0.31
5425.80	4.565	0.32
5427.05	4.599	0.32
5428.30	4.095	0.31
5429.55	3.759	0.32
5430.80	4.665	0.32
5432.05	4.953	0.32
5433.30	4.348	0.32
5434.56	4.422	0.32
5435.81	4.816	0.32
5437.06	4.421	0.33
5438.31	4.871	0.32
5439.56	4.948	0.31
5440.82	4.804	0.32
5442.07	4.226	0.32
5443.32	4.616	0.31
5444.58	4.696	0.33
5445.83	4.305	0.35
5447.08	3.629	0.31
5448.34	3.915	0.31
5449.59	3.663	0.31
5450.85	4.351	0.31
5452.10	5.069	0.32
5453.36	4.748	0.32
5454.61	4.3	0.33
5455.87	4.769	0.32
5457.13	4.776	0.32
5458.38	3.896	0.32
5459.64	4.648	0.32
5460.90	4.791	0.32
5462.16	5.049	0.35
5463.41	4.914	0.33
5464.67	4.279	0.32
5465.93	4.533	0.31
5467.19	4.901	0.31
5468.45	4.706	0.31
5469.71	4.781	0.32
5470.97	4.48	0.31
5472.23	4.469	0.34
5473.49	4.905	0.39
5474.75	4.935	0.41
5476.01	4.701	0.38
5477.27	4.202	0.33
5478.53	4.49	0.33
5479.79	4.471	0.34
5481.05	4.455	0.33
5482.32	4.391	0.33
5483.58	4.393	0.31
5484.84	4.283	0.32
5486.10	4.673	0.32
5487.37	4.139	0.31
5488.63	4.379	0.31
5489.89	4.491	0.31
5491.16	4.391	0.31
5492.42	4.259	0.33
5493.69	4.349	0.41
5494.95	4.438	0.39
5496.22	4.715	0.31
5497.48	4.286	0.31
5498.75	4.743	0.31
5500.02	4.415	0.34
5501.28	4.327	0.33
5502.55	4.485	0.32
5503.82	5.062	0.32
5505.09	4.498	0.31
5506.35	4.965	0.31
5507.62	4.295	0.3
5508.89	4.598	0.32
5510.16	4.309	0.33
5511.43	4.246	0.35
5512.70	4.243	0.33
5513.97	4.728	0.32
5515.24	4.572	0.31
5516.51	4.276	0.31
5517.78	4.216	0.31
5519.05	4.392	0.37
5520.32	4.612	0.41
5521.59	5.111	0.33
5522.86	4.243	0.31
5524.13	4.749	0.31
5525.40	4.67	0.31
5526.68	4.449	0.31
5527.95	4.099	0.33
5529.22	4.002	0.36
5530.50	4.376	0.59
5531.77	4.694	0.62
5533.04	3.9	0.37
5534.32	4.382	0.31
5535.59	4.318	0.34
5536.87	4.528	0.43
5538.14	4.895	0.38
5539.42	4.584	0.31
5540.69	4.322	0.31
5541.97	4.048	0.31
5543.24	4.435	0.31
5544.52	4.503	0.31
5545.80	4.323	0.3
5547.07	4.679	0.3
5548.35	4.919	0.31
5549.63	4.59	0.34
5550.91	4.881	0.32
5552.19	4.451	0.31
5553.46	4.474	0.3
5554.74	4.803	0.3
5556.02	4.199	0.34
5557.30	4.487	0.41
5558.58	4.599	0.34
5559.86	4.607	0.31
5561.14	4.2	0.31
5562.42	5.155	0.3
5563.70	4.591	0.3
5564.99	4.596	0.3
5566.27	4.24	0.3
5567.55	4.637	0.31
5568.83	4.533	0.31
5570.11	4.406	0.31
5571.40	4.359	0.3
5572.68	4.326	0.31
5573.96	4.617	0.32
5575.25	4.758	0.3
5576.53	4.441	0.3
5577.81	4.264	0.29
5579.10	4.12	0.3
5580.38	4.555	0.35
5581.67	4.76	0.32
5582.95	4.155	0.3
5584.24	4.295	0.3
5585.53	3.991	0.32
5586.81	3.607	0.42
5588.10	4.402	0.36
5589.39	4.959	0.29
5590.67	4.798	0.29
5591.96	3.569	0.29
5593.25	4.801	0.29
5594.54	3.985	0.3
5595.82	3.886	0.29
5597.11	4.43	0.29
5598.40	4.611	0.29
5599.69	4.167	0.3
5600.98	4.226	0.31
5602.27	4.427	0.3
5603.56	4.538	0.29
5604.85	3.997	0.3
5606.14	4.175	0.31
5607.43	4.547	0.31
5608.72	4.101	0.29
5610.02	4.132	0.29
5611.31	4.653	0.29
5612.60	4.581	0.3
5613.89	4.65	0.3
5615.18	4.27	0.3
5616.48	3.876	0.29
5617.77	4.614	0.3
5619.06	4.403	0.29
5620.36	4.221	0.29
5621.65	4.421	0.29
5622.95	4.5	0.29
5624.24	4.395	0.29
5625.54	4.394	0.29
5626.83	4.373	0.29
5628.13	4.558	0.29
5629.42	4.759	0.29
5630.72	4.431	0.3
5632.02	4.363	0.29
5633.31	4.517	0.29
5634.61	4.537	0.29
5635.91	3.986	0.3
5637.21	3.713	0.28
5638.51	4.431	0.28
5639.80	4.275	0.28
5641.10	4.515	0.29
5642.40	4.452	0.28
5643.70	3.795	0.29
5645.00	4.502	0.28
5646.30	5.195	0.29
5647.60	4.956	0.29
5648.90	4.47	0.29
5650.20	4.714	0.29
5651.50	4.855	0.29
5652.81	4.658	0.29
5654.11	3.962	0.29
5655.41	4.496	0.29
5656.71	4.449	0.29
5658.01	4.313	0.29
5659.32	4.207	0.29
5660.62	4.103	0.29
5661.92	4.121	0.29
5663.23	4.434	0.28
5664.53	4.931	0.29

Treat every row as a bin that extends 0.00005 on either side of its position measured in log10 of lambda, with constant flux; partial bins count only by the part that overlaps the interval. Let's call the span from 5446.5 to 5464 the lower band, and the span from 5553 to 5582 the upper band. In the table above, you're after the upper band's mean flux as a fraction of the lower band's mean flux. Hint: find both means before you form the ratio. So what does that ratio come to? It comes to 1.01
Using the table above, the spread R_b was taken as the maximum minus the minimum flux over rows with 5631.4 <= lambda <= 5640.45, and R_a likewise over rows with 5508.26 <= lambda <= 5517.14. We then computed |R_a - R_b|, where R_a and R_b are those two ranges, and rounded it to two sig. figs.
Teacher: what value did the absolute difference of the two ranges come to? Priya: 0.34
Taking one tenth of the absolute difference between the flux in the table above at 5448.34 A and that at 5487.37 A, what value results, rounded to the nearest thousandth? 0.022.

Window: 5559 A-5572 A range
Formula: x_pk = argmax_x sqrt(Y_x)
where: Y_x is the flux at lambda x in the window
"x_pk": 5562.42 A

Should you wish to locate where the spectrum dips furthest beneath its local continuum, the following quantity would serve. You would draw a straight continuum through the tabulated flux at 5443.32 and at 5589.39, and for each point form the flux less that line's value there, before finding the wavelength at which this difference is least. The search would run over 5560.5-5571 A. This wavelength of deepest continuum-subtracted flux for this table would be 5561.14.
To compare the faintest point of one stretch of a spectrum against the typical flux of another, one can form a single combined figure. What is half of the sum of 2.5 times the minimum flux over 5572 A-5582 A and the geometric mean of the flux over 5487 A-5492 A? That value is 7.32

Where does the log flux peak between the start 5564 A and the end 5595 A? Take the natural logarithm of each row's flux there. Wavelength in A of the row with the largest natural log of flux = 5589.39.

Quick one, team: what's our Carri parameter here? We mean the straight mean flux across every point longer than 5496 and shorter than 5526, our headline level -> 4.53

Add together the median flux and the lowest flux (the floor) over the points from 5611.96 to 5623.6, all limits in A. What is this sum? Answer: 8.3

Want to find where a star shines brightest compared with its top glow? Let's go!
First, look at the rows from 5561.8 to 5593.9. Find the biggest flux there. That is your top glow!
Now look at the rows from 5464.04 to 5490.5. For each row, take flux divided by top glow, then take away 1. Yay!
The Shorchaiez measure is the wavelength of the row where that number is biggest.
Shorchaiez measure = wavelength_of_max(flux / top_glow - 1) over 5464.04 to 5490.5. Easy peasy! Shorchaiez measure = 5474.75 A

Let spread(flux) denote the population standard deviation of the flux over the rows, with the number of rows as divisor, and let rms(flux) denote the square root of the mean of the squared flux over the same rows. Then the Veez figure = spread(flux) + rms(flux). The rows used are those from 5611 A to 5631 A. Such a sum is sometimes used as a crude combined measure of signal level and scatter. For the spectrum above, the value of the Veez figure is 4.65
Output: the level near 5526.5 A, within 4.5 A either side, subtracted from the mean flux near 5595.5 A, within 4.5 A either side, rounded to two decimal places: -0.16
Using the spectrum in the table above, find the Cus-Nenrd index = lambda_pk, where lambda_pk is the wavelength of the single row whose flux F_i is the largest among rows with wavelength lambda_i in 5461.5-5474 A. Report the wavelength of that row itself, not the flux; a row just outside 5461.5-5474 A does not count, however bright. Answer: 5462.16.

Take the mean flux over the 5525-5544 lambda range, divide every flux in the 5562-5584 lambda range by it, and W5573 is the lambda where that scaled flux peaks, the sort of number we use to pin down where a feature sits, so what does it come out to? 5562.42 A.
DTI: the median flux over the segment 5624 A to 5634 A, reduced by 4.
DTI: 0.413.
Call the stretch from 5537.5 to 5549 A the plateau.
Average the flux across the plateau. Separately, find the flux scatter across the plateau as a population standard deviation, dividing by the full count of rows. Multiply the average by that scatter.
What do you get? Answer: 1.20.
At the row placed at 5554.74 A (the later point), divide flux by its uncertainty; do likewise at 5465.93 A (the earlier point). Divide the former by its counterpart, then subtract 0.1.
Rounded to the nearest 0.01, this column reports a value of 0.99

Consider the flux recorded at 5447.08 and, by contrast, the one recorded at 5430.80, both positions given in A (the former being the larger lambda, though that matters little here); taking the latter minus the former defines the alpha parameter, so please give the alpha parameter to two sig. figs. 1.0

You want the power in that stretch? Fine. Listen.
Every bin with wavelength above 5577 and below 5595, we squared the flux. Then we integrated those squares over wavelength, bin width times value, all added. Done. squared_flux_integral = 337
